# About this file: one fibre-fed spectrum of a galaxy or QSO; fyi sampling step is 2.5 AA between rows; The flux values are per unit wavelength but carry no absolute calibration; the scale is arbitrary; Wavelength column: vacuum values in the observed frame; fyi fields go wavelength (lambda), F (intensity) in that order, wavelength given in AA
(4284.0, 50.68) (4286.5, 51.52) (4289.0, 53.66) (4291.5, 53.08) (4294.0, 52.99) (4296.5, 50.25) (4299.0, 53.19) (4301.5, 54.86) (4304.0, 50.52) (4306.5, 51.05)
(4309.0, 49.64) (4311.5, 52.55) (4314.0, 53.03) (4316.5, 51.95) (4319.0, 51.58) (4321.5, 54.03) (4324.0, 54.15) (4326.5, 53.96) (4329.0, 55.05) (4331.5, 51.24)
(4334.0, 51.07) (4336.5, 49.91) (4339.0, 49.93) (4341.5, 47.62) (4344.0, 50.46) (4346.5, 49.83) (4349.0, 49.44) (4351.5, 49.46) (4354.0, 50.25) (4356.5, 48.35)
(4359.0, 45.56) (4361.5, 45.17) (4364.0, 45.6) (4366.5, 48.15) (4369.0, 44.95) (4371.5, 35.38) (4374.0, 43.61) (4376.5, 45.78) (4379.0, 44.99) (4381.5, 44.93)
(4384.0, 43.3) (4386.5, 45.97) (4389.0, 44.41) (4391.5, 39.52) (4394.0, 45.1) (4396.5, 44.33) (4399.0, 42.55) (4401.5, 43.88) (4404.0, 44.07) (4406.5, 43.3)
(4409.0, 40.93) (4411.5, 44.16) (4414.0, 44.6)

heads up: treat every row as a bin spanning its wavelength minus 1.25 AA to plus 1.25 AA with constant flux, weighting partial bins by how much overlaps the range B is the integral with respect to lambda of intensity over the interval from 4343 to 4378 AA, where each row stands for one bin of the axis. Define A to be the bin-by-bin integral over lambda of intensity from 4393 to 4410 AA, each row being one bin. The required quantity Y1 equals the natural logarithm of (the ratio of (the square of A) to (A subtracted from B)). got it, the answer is 6.4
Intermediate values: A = 739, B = 1629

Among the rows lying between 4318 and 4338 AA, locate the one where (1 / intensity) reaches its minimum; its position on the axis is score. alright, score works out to 4329.0 AA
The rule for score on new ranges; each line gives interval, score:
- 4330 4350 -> 4331.5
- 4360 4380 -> 4366.5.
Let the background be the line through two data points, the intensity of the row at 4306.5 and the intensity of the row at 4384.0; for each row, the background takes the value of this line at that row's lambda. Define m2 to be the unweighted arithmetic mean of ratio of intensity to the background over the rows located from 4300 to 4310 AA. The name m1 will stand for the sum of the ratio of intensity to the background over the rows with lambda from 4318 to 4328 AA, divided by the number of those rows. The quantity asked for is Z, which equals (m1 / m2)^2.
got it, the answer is 1.15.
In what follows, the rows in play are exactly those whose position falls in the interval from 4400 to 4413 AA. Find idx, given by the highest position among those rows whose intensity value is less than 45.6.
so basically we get 4411.5 AA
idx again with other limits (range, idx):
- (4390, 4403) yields 4401.5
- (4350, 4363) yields 4361.5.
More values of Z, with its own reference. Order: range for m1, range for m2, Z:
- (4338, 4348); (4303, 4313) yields 1.09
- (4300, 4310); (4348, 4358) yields 0.90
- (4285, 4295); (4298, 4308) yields 0.97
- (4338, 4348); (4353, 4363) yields 1.02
